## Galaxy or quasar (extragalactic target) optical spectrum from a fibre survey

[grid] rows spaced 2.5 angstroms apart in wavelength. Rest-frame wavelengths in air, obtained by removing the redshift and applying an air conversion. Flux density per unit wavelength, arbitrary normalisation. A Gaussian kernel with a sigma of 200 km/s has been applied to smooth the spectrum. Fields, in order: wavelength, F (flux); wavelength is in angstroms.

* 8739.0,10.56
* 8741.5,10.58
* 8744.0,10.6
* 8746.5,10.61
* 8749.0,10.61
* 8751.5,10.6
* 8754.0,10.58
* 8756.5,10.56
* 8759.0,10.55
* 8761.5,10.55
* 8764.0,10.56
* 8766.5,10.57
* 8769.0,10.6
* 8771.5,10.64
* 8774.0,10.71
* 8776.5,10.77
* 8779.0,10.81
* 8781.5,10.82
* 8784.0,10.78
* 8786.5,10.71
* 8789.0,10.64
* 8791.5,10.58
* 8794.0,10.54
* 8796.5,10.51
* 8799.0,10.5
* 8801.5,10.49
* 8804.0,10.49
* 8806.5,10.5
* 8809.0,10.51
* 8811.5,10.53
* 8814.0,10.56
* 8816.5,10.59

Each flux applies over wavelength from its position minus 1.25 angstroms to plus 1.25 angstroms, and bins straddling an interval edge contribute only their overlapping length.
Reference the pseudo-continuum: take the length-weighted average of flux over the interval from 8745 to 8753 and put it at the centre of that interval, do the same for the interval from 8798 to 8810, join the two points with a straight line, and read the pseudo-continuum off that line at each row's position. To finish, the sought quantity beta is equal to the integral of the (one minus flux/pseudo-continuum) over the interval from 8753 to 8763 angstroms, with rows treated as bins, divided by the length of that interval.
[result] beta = 0.003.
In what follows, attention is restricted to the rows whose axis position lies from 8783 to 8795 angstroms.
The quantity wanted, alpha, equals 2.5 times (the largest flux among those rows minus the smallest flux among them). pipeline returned 0.6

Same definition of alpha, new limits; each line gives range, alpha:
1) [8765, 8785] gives 0.6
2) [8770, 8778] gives 0.3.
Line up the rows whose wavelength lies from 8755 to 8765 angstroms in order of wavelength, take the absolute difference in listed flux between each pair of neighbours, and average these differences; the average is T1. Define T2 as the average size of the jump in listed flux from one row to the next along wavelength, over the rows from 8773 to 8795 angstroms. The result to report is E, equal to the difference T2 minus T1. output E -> 0.0421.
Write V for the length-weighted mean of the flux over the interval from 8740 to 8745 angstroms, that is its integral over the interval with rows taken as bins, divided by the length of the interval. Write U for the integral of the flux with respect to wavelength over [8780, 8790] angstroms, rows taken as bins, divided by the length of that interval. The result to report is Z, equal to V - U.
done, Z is -0.15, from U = 10.7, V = 10.6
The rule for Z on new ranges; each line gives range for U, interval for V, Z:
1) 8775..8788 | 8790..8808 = -0.26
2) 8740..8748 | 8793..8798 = -0.07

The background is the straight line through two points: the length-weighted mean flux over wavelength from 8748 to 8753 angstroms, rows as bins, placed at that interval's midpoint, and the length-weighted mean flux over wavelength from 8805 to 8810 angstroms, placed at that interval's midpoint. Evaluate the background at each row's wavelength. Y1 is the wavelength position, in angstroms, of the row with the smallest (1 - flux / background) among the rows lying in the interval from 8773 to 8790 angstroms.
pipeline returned 8781.5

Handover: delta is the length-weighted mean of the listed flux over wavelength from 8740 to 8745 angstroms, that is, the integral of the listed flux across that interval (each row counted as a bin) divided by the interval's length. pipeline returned 10.59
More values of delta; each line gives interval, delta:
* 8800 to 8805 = 10.49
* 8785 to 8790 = 10.68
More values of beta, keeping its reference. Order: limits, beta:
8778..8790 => -0.021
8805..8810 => -0.001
